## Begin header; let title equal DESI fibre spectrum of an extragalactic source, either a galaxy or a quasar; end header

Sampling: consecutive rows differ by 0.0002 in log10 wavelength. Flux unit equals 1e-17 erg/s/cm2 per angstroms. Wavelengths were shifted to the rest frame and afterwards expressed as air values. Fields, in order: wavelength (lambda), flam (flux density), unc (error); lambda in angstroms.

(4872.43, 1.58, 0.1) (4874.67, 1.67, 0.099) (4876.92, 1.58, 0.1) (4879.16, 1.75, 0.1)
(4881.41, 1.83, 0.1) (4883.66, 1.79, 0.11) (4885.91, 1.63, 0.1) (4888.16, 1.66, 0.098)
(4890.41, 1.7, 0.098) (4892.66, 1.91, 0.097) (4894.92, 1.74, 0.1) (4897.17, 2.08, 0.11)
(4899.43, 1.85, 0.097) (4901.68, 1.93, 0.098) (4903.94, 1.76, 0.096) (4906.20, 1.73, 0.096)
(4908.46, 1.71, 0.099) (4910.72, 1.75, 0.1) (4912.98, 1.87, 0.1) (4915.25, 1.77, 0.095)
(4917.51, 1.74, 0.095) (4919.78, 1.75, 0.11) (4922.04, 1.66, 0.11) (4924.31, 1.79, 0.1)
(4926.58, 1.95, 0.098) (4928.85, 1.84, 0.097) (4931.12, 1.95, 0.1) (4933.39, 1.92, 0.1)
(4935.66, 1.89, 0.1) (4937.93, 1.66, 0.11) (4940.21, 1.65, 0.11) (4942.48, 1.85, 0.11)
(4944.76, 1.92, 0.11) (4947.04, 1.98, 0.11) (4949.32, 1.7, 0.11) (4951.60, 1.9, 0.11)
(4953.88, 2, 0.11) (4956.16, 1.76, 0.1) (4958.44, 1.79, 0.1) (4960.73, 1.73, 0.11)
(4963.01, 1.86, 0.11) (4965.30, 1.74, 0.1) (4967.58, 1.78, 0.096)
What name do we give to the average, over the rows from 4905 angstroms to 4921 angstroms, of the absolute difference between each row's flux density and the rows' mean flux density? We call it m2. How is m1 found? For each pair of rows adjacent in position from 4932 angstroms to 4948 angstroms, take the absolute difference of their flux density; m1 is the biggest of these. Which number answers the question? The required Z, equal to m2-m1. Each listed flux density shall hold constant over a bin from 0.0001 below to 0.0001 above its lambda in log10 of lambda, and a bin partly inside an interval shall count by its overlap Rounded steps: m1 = 0.230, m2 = 0.03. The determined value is -0.20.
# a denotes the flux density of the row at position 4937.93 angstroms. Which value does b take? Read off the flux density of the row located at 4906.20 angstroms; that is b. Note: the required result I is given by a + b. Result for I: 3.39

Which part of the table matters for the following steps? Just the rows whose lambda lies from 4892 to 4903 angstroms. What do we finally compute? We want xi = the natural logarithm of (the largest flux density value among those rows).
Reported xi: 0.73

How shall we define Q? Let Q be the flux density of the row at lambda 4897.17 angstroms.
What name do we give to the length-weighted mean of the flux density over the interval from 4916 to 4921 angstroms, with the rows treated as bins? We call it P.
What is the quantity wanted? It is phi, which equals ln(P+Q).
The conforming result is 1.34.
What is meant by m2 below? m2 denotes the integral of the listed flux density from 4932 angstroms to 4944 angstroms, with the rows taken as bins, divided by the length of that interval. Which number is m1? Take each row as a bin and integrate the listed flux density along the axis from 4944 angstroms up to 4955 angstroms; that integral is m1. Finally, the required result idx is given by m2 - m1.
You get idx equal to -19.1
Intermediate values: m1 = 20.9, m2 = 1.80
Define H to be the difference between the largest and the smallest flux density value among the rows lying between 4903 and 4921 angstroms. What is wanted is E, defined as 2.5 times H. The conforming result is 0.400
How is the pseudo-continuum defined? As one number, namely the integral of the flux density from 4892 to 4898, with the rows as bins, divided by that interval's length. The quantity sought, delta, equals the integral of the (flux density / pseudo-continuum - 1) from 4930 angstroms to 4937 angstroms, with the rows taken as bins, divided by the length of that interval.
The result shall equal 0.006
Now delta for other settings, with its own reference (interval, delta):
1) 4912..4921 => -0.064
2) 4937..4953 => -0.046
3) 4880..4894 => -0.078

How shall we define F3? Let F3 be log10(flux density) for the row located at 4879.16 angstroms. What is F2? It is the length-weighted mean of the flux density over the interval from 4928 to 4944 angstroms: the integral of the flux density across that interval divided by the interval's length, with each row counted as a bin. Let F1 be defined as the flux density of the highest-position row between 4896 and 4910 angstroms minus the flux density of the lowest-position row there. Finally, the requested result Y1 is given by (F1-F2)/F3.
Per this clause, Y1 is -9.0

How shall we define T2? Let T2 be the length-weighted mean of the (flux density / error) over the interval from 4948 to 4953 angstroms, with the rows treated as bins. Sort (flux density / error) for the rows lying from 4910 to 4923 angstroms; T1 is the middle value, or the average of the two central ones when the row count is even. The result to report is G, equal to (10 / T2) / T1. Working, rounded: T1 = 17.9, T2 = 16.5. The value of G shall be 0.0338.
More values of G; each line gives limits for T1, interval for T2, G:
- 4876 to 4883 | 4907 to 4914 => 0.0321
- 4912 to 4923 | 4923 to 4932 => 0.0288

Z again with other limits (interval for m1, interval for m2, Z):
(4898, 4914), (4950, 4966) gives -0.09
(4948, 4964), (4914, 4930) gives -0.18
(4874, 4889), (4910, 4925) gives -0.13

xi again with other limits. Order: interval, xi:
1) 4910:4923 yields 0.63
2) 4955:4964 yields 0.62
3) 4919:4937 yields 0.67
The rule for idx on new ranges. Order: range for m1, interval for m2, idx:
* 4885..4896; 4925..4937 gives -17.1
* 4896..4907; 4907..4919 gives -18.9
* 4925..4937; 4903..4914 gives -21.1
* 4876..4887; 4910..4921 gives -17.1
